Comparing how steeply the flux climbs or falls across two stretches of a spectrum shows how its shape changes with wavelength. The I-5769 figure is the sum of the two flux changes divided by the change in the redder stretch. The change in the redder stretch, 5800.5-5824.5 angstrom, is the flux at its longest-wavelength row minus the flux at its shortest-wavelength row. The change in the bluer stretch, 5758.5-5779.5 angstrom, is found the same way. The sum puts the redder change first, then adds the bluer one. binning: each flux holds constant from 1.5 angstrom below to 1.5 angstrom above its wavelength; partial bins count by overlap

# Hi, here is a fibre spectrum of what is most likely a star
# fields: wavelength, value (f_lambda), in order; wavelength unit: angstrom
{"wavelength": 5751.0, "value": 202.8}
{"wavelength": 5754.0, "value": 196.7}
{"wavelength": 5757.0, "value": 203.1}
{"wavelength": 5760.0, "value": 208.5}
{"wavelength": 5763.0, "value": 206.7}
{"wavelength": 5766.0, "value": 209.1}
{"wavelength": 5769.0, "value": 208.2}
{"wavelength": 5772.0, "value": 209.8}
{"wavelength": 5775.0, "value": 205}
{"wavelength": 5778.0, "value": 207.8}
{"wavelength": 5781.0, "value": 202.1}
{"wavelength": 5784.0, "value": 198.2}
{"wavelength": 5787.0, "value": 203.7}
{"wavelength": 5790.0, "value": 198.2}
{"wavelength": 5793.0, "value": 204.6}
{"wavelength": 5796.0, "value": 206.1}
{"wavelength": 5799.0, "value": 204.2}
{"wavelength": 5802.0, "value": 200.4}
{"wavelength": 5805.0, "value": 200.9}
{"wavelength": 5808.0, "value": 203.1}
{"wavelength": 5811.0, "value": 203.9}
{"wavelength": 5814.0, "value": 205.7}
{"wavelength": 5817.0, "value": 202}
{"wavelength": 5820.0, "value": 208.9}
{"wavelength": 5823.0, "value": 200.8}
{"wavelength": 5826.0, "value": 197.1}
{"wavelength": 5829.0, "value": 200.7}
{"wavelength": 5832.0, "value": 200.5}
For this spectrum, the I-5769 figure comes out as -1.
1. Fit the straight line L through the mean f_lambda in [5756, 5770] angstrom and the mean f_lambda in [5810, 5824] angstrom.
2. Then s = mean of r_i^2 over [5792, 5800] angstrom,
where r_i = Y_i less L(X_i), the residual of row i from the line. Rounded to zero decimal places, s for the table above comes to 1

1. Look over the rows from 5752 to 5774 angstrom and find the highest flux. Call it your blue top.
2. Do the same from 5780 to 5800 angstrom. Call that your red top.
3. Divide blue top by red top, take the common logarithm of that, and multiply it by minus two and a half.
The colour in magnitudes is -0.019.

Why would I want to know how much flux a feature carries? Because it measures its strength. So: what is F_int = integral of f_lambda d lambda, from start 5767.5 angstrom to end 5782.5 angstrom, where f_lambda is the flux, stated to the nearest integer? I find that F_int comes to 3099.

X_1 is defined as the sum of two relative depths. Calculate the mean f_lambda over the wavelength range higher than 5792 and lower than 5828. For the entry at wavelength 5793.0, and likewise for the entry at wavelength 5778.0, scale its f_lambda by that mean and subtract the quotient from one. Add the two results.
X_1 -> -0.03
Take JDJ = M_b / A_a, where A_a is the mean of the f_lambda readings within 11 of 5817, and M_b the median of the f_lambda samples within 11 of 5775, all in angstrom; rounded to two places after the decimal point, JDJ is 1.02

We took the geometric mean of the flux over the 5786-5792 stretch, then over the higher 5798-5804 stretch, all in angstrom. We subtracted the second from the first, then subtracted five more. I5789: -6.4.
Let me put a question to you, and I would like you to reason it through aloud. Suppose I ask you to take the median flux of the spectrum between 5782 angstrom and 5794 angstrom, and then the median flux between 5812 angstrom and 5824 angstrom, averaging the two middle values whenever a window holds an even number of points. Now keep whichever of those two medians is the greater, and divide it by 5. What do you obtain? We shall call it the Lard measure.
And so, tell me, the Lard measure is 40.8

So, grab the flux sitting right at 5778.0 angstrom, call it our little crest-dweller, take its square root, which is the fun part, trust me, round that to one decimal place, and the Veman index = 14.4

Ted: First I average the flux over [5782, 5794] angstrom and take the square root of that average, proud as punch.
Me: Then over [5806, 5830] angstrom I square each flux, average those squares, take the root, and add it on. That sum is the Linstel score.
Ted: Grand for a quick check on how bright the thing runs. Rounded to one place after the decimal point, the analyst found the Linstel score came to 217.0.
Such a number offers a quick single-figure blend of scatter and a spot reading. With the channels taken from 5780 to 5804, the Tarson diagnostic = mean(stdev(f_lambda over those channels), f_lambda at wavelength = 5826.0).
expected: 100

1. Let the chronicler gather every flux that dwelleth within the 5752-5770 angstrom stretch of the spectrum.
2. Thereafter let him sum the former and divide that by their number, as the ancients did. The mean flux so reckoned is 205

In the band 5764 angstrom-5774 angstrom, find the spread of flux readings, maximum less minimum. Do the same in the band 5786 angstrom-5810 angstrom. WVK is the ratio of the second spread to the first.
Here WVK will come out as 4.9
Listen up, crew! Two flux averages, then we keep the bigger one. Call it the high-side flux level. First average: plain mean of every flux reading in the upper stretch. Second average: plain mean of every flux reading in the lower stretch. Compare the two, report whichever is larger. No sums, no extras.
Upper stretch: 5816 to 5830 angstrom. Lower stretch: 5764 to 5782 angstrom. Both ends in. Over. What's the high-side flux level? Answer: 207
